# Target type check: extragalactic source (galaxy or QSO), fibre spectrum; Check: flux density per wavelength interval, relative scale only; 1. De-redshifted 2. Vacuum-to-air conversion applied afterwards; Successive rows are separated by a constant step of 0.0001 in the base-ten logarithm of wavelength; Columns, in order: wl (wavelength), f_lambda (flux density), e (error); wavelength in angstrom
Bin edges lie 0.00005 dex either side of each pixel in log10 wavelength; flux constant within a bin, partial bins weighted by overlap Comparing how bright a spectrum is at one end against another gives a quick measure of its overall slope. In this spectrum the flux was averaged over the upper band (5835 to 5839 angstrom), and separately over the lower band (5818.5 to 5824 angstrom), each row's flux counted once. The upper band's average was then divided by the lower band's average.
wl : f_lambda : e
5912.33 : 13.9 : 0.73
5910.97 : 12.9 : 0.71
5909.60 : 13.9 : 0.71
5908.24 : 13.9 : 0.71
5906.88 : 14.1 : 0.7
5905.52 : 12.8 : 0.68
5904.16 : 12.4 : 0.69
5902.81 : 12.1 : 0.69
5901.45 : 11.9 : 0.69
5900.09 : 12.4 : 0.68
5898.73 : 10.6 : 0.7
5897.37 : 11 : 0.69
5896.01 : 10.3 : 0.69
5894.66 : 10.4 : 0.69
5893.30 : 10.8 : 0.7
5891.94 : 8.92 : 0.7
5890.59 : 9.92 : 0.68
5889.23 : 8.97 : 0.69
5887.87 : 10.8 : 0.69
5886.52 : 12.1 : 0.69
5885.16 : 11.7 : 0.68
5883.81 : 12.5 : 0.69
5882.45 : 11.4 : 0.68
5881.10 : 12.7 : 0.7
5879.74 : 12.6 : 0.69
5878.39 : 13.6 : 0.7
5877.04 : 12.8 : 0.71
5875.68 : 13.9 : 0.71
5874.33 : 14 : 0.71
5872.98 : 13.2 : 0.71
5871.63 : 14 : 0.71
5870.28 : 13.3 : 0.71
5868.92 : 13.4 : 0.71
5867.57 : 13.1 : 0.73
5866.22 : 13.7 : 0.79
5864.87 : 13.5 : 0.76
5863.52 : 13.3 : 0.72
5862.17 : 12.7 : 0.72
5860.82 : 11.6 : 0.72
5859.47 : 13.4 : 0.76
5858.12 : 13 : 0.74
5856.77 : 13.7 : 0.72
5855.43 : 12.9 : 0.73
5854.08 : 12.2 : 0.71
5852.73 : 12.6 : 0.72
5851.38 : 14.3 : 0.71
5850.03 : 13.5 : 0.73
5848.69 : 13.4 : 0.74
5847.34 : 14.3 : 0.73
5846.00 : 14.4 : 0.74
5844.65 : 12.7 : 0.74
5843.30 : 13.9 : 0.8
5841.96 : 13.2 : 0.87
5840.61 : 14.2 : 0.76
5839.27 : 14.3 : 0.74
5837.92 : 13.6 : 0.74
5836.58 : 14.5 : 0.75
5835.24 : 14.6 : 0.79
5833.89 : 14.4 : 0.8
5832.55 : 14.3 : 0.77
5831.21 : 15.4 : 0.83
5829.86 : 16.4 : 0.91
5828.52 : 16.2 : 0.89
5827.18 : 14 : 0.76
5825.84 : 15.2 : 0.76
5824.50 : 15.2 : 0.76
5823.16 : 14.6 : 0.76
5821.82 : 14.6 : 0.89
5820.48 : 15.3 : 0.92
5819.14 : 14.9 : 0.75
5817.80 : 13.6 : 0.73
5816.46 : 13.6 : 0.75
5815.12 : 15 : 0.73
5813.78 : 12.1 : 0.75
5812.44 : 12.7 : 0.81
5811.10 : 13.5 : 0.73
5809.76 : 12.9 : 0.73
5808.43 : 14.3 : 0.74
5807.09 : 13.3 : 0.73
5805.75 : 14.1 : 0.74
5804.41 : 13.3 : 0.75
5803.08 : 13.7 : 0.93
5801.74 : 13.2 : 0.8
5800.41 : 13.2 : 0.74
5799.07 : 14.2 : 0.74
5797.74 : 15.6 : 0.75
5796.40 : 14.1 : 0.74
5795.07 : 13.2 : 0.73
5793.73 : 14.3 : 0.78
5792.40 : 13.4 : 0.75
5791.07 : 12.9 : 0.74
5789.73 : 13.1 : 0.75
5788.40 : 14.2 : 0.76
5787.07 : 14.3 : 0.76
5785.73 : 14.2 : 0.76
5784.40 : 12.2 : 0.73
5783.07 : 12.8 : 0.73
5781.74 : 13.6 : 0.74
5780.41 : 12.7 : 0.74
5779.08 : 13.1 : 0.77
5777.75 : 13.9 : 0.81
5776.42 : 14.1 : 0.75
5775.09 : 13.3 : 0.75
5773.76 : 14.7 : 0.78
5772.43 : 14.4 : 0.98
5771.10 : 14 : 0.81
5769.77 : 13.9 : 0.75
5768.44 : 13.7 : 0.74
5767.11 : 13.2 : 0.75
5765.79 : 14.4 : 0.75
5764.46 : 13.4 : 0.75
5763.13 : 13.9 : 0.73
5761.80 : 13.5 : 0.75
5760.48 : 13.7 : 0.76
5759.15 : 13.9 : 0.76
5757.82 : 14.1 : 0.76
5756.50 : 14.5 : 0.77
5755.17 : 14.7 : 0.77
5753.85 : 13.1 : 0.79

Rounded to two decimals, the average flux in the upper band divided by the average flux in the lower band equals 0.96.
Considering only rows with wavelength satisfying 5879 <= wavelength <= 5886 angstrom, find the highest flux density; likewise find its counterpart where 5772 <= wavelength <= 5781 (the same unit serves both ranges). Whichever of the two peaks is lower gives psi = 12.7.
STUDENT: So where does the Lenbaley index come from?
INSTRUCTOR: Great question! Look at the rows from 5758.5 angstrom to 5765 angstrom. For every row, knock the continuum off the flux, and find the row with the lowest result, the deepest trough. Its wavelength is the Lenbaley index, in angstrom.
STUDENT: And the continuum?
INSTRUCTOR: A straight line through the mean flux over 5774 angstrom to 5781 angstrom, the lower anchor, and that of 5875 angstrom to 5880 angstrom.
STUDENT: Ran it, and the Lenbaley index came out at 5764.46 angstrom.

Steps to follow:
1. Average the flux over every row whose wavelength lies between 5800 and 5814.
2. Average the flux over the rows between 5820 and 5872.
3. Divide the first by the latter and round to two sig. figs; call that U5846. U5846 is 0.96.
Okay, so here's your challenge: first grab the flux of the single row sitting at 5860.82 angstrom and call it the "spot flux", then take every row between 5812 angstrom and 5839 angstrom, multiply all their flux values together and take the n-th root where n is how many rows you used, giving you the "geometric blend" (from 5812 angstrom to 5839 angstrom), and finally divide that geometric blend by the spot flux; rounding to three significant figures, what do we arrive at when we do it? 1.25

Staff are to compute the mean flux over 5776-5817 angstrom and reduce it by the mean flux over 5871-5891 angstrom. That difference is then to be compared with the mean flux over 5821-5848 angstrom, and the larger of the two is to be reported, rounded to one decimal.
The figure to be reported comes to 14.5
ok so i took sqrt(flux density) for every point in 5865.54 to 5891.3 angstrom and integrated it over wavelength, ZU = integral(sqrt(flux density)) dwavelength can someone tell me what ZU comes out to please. 91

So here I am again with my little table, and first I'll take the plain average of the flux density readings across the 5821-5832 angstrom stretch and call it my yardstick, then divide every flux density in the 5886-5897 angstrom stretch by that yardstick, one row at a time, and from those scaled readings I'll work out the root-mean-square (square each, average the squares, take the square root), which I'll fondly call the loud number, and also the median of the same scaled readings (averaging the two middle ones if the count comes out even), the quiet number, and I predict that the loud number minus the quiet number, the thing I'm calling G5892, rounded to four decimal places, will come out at -0.0018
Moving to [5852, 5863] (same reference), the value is -0.0015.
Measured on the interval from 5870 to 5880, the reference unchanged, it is -0.0010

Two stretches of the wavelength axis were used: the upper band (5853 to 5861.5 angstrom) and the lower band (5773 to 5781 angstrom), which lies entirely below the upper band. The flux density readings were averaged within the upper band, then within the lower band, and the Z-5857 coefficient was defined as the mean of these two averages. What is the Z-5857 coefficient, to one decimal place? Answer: 13.2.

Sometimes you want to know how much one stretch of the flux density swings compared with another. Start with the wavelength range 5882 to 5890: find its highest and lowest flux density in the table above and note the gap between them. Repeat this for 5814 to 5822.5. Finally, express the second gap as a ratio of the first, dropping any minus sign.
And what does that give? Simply 0.48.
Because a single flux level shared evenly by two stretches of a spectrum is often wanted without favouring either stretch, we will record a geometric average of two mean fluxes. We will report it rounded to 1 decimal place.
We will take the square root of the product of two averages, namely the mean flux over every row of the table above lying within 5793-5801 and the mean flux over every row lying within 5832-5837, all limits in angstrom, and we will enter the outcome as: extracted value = 14.3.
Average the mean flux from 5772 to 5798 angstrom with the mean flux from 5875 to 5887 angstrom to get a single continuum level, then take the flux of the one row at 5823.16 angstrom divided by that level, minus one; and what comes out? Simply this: 0.11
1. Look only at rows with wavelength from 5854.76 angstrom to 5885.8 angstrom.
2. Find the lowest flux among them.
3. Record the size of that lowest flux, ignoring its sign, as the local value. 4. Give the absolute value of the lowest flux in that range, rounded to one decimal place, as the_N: 11.4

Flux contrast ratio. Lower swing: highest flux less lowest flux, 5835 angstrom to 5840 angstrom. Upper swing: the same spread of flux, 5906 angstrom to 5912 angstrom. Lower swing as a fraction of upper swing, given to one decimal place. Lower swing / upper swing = 0.8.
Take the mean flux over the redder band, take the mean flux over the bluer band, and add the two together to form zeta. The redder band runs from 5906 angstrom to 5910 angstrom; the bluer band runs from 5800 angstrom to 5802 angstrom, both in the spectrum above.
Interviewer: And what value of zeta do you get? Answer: 27.2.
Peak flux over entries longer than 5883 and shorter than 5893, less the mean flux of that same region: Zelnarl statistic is 1.8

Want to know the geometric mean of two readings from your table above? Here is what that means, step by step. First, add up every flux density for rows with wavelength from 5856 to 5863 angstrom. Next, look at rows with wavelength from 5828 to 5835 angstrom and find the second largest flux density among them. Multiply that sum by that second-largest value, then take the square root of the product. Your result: 32.3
